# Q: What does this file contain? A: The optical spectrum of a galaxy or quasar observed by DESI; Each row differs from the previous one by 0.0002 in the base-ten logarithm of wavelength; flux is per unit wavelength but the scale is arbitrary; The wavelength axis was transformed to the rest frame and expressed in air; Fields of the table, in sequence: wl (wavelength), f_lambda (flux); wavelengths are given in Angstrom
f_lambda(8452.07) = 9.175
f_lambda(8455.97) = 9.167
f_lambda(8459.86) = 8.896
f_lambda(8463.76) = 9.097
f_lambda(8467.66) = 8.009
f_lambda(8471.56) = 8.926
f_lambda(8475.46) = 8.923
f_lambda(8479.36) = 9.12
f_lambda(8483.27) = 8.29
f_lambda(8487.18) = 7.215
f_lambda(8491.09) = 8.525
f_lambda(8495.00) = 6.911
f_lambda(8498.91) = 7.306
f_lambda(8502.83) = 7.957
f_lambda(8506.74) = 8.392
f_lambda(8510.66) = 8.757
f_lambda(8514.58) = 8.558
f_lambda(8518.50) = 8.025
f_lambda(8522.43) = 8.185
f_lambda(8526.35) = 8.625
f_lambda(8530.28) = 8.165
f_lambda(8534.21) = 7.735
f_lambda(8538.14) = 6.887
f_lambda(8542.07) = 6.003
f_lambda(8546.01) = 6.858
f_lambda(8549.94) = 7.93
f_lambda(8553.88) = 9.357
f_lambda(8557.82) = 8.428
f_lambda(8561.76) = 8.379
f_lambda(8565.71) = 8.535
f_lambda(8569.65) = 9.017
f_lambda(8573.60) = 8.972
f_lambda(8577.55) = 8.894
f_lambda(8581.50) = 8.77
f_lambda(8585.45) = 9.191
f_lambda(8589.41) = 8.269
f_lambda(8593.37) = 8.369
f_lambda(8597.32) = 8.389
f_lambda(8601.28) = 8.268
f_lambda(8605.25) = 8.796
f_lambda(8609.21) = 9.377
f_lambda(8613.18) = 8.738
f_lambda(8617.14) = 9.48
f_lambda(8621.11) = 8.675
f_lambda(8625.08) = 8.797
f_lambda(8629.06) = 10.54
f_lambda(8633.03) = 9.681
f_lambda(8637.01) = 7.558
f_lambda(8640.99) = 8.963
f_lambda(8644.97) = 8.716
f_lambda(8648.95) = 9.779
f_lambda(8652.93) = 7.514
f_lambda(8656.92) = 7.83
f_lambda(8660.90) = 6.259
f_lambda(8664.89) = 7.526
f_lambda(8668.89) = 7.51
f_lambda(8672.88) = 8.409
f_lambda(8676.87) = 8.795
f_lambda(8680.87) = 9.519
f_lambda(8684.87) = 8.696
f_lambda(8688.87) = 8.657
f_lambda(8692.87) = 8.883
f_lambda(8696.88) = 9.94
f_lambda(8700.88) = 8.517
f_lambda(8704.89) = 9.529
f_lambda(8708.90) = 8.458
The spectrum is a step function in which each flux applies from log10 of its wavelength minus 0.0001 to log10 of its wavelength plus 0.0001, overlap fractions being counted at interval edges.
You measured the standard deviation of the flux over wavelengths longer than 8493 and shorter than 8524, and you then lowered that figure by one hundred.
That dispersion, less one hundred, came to -99.4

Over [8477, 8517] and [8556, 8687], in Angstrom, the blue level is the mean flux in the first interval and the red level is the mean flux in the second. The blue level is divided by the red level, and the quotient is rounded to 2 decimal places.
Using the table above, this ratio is 0.94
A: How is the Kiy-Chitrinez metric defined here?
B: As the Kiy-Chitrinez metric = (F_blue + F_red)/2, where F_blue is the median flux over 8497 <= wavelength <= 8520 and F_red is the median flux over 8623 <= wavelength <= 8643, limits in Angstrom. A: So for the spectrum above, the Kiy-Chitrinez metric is 8.59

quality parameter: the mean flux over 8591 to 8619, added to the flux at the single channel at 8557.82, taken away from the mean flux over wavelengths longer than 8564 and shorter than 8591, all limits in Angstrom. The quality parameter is -8.4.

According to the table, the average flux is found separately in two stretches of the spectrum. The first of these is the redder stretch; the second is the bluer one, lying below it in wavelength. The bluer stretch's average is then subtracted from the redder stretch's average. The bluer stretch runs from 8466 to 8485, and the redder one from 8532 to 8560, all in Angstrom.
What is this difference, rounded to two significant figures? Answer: -1.1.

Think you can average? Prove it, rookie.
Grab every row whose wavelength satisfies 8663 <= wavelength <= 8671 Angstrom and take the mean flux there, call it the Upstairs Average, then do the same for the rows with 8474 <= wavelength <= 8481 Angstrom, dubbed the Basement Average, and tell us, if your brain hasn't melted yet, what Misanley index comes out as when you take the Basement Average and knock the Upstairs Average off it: 1.5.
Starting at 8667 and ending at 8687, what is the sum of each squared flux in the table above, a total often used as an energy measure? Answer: 371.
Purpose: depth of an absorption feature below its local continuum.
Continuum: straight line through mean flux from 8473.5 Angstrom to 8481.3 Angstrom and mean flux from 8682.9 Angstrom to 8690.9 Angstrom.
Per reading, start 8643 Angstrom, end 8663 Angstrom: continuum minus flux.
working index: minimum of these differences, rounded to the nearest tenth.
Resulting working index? -1.0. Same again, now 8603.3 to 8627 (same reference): -0.7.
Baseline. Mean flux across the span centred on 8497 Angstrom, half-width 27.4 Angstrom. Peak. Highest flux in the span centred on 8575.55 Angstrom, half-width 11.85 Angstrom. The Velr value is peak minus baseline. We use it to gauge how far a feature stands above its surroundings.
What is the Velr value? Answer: 1.0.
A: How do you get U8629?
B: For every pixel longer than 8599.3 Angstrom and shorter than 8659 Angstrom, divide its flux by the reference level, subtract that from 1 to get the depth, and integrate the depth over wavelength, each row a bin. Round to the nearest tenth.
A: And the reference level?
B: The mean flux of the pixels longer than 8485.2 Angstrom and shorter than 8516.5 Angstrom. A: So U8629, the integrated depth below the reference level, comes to -6.7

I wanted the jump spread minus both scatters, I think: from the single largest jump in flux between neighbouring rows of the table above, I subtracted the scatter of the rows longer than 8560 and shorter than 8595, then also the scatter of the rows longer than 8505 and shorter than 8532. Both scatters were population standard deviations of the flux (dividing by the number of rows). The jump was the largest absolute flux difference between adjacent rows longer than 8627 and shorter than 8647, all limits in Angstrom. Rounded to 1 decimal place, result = 1.6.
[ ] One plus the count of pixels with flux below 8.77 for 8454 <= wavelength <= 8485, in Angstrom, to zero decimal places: 3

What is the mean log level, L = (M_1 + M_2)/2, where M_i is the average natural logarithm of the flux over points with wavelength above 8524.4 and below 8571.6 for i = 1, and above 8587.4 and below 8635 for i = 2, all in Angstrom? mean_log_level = 2.13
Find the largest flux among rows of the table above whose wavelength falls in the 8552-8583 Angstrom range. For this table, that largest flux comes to 9.357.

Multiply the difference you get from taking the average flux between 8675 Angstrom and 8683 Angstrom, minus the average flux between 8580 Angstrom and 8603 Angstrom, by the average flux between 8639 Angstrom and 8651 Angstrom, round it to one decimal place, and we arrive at 5.6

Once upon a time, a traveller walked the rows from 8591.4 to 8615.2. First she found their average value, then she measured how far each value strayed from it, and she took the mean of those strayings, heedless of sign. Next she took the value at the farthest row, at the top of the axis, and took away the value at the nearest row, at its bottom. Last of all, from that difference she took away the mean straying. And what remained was 0.1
